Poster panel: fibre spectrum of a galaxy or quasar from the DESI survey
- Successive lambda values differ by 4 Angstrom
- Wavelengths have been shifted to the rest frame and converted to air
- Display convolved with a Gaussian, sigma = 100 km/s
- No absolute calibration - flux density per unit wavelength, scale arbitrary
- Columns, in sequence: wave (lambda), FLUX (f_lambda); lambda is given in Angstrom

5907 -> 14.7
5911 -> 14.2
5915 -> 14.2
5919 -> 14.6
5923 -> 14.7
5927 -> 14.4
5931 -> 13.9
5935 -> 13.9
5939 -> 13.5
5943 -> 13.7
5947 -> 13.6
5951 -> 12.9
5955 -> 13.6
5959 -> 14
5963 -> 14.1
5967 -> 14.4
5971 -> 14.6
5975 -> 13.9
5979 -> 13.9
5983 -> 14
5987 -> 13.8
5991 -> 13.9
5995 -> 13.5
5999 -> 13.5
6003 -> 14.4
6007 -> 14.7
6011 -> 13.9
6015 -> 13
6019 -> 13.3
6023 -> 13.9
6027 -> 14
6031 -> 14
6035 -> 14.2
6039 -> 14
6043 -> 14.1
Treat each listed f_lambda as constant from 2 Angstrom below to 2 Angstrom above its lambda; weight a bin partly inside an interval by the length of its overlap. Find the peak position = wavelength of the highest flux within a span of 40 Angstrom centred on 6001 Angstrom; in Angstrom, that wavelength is 6007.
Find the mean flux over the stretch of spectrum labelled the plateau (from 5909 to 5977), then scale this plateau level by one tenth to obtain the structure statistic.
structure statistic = 1.40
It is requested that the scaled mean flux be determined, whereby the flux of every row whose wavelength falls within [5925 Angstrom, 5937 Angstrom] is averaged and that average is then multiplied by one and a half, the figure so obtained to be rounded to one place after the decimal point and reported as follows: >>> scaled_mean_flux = 21.1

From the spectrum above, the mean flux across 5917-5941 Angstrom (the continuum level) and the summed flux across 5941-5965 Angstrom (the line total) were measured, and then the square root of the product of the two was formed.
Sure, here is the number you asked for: 34.1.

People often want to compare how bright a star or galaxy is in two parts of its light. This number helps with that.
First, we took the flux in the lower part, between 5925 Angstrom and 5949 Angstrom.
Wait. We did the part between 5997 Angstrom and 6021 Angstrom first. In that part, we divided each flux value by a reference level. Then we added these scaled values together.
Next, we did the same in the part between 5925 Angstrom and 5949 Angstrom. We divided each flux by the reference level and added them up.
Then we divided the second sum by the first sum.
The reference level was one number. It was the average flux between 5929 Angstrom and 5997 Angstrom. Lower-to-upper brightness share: 1.00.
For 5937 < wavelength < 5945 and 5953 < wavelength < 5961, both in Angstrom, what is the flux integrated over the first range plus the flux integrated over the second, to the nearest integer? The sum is 219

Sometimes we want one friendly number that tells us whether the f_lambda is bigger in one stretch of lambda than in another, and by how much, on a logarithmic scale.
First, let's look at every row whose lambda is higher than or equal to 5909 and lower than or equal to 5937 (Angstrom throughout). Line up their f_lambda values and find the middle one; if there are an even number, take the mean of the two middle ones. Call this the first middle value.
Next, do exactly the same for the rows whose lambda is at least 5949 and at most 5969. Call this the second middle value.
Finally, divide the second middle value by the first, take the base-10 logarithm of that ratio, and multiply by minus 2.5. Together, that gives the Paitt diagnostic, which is 0.015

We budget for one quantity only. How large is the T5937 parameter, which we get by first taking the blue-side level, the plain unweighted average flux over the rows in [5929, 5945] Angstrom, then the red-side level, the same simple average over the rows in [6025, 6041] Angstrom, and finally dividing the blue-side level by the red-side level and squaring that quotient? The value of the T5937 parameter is 0.958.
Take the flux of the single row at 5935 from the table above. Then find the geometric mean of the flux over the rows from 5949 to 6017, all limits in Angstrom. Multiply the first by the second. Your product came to 193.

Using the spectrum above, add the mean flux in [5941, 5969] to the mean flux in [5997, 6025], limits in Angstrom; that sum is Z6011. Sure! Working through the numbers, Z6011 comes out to 27.6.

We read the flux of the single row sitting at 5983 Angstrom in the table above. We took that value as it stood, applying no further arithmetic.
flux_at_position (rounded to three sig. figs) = 14.0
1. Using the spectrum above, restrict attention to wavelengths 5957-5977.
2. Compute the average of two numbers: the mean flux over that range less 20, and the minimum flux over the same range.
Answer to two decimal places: 4.05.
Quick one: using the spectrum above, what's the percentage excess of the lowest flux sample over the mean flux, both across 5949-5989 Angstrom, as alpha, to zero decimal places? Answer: -7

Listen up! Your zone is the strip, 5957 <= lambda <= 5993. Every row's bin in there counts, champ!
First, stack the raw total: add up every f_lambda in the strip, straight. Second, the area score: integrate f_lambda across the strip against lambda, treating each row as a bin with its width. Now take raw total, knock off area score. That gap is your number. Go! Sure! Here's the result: -380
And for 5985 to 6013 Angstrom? -293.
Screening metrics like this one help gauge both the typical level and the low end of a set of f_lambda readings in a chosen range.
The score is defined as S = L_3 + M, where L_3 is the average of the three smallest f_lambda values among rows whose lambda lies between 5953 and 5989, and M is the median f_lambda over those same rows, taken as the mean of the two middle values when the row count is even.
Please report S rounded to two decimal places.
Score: 27.77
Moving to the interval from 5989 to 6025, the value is 27.17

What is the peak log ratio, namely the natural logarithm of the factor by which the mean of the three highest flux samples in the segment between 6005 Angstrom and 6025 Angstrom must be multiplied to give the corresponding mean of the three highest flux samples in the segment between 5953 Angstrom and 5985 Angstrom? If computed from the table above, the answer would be 0.014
